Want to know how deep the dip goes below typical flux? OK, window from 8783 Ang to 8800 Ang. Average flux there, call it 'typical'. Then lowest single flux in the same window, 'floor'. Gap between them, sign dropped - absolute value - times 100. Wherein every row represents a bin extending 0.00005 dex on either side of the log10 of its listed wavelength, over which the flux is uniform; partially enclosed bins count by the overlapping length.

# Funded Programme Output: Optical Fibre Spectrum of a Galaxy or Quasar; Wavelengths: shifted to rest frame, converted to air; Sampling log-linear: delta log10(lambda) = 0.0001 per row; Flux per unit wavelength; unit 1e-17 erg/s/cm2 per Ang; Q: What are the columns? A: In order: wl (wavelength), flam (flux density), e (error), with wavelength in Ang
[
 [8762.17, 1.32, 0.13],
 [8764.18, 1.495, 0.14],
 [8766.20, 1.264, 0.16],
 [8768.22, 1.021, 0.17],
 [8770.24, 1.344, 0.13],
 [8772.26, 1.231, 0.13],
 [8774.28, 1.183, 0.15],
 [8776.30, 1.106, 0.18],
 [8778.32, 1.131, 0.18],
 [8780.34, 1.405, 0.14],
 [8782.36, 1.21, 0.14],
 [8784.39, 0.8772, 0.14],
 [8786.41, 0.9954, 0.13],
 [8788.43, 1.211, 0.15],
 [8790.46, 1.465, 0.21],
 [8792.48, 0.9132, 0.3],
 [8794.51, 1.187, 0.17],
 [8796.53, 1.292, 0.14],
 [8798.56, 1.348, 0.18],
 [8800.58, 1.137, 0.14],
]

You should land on 28.4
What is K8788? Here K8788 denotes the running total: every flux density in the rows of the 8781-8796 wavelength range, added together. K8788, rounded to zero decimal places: 8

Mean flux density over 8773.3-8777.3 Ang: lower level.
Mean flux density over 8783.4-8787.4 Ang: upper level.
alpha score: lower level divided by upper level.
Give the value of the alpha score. 1.22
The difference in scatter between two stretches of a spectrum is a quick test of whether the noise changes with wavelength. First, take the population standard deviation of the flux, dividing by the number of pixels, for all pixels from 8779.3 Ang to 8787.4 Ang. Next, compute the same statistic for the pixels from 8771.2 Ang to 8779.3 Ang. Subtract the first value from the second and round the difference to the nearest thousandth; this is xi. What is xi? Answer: -0.154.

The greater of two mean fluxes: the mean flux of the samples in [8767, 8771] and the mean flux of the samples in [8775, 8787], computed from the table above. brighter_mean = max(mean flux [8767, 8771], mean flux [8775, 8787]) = 1.18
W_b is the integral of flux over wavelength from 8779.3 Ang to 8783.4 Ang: 5.3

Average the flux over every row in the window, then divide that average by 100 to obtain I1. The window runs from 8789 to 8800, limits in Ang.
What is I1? 0.0124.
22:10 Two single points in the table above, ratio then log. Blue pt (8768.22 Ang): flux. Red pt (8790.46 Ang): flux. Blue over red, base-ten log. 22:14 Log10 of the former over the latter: -0.16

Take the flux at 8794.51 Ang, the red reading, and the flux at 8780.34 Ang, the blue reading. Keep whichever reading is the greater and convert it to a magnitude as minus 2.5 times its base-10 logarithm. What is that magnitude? -0.37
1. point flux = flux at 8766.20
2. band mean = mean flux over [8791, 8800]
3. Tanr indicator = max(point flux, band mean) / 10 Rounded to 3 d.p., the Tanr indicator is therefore 0.126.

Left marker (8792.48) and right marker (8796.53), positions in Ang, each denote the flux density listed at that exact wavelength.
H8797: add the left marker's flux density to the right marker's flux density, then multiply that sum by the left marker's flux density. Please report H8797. 2.01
